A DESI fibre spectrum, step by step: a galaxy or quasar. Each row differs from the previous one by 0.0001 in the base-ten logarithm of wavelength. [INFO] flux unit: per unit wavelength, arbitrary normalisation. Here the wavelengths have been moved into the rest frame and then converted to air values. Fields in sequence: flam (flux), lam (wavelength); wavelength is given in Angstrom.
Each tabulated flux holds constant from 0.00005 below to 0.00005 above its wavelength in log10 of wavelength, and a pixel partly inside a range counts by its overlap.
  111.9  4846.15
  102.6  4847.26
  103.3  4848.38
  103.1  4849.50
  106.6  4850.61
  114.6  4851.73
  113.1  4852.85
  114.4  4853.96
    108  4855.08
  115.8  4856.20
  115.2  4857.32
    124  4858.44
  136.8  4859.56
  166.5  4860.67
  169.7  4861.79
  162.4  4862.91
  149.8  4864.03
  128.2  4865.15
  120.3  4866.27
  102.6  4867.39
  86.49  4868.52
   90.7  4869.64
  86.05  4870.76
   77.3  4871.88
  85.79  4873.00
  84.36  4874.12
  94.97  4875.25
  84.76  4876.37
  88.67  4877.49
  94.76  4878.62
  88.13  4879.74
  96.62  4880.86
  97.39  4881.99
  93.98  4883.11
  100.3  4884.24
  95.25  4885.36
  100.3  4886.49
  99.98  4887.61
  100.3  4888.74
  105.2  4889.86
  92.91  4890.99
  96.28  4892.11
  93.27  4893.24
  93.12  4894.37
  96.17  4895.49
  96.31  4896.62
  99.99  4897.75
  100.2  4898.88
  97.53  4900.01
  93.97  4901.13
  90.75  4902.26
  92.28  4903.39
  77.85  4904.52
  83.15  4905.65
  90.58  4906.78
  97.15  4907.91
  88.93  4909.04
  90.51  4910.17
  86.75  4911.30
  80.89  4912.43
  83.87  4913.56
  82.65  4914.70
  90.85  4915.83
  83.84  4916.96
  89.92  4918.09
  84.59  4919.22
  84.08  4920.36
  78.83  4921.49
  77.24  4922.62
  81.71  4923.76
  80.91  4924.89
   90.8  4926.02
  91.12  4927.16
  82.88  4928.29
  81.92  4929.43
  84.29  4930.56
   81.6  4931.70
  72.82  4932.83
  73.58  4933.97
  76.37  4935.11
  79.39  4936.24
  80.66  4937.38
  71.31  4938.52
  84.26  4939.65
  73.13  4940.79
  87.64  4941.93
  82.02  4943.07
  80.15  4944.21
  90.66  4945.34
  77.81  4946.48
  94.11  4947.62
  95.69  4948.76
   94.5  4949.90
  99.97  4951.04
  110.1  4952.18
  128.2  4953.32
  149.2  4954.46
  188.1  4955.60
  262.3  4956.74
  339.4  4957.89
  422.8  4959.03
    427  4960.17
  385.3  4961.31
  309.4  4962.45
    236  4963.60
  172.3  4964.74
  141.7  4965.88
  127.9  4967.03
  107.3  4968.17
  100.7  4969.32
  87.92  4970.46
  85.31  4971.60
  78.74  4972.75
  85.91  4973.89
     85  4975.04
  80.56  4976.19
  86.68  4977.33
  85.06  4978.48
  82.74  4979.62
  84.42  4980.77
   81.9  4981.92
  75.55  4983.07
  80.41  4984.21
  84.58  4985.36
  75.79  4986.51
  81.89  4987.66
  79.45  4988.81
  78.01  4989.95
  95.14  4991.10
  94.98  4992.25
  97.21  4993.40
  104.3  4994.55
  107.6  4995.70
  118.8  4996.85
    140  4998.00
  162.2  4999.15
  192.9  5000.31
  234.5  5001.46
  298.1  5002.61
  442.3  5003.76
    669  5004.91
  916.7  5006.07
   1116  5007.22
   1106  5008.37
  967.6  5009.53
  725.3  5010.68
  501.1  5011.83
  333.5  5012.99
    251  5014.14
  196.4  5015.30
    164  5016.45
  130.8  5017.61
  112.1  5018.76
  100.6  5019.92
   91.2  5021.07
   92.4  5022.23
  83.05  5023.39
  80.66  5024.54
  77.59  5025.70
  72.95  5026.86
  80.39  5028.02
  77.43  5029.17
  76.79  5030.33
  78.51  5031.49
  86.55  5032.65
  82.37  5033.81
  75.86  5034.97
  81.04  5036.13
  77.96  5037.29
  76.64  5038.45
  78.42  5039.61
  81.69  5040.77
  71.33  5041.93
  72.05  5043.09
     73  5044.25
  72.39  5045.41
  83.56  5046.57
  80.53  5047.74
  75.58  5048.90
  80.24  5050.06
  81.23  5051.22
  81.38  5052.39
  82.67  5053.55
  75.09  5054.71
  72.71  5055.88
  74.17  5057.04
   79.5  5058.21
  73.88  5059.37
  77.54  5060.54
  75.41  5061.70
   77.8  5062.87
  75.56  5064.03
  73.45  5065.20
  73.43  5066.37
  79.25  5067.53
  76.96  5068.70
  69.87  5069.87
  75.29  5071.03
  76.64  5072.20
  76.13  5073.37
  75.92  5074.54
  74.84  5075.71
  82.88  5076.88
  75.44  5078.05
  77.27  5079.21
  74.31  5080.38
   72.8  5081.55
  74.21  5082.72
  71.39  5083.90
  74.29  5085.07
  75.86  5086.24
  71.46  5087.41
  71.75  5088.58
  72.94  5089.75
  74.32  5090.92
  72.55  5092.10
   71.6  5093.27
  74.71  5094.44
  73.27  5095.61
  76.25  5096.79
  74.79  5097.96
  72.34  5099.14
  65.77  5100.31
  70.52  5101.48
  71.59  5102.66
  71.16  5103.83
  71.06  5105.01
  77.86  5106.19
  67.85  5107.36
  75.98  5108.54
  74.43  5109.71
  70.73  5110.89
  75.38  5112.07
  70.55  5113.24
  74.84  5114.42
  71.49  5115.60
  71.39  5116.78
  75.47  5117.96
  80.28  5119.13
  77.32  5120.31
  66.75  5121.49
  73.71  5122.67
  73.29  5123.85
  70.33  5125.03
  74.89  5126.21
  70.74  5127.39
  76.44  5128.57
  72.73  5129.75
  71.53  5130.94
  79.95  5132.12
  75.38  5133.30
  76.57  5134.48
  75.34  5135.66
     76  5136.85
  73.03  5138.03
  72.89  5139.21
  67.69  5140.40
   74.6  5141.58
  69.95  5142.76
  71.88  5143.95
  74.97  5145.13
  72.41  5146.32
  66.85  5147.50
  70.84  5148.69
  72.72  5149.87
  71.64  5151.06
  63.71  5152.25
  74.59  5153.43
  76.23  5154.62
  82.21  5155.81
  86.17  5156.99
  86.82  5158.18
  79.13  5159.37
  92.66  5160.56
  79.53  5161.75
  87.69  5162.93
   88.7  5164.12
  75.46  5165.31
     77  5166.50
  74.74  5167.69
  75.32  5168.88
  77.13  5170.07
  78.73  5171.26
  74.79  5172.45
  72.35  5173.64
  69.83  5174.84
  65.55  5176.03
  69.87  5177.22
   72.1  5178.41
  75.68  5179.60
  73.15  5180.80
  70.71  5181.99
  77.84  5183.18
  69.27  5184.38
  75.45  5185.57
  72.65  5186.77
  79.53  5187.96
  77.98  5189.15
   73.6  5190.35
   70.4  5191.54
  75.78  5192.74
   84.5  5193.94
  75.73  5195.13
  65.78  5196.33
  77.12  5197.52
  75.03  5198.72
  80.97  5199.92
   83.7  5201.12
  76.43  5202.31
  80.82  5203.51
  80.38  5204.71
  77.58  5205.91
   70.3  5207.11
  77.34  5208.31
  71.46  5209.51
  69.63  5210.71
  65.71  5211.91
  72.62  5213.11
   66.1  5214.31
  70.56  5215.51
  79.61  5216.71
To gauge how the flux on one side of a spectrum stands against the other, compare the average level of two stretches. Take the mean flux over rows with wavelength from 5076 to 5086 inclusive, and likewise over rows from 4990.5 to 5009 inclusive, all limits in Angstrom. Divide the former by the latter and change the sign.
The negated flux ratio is -0.20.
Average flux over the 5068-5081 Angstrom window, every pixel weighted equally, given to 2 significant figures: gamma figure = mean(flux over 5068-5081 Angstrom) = 76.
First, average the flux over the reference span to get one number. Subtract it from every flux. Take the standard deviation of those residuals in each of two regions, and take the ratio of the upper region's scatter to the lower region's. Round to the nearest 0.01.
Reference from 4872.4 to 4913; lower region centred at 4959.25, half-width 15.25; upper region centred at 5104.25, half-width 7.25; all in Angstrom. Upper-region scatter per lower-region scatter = 0.03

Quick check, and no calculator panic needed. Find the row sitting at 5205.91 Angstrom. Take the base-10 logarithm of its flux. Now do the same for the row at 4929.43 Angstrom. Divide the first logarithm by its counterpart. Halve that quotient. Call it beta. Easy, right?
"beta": 0.4938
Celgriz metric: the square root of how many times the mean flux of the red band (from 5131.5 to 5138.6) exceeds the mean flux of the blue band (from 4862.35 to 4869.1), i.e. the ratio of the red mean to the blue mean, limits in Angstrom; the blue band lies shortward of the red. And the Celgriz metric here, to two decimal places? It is 0.78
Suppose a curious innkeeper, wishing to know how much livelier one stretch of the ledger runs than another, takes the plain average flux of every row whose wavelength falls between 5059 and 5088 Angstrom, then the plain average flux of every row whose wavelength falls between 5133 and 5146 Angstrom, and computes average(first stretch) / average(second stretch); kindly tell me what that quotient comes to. 1.0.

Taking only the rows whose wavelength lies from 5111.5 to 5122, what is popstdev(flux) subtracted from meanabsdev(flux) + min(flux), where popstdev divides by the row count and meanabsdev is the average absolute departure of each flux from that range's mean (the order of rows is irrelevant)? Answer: 66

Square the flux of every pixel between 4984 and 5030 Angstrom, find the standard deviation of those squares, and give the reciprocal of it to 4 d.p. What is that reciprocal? 0.0000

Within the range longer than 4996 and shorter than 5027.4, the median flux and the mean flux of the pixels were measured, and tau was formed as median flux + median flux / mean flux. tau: 193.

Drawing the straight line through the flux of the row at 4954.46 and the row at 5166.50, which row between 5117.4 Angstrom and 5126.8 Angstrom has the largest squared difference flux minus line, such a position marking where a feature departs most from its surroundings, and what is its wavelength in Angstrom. 5121.49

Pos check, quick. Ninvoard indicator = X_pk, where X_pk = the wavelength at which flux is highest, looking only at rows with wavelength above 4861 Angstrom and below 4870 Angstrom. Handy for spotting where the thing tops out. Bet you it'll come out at 4861.79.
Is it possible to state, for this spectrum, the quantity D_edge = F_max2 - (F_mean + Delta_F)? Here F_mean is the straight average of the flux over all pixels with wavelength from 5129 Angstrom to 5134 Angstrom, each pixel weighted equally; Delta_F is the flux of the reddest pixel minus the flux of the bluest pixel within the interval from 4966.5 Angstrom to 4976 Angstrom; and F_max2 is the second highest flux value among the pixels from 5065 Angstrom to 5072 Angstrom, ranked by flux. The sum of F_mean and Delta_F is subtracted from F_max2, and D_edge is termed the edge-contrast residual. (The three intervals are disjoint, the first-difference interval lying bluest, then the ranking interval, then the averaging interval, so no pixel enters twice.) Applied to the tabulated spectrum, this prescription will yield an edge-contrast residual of 45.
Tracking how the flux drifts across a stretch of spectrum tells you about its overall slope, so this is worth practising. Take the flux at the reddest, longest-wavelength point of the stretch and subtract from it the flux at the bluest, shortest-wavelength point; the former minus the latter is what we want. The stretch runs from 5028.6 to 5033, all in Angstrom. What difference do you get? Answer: 9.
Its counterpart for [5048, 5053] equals 6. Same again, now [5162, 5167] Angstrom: -11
